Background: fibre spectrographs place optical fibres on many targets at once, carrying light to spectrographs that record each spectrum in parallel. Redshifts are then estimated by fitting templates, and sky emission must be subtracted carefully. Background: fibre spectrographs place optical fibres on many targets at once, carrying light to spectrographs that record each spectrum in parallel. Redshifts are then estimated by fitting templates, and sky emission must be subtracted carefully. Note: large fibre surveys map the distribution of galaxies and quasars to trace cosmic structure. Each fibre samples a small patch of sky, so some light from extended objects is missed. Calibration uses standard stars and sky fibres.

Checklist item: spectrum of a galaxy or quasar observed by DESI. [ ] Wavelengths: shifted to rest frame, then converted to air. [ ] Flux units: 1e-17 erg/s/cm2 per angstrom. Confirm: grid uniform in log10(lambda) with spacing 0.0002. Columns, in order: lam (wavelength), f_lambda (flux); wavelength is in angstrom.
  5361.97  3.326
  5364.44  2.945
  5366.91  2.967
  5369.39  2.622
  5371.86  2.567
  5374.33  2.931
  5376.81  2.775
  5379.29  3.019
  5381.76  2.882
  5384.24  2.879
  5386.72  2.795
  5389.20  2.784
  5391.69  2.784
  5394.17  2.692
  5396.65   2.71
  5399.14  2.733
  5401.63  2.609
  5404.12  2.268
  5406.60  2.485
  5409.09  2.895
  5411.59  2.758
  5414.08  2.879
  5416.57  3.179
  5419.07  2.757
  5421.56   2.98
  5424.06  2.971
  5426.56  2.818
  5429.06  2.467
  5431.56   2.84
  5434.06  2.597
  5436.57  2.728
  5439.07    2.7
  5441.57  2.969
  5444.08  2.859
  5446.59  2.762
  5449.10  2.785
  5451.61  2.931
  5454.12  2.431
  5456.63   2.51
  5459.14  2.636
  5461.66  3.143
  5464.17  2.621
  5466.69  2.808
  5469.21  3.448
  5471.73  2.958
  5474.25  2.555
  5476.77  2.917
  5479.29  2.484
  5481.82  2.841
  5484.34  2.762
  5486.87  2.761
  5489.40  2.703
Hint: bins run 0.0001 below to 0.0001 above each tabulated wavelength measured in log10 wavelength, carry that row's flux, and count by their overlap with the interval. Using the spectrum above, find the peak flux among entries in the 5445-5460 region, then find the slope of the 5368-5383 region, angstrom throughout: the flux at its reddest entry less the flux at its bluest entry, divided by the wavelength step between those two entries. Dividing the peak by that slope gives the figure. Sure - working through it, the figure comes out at 139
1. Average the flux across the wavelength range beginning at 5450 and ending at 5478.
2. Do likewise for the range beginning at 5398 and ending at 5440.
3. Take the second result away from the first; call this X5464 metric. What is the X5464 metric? 0.069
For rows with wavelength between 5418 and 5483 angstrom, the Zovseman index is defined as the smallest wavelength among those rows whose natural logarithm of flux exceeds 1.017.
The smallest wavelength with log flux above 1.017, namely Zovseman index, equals 5421.56 angstrom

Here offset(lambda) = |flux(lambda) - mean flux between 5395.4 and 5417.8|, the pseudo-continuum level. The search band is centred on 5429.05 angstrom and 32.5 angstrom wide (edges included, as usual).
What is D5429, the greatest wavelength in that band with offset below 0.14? 5444.08 angstrom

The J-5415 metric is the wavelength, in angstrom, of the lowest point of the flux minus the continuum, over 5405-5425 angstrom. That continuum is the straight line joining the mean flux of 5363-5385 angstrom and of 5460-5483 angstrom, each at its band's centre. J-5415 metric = 5406.60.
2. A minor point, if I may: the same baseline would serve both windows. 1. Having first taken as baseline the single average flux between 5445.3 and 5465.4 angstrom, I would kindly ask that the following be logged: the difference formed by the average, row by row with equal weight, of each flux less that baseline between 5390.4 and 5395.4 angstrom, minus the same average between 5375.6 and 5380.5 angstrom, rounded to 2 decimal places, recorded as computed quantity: -0.16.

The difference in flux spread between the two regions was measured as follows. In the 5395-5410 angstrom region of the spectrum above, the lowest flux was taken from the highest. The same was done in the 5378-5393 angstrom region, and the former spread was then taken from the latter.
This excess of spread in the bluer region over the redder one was -0.39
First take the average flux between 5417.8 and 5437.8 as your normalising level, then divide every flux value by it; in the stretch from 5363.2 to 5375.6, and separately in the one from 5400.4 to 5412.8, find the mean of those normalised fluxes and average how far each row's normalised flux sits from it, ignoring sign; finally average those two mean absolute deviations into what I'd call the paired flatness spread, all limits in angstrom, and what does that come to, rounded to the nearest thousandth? 0.063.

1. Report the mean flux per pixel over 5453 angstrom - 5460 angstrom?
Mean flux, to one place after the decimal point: 2.5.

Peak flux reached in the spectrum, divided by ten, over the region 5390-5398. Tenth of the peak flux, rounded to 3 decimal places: 0.278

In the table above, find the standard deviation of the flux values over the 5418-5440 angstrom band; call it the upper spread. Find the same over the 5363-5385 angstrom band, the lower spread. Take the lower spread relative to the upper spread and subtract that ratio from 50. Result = 49.05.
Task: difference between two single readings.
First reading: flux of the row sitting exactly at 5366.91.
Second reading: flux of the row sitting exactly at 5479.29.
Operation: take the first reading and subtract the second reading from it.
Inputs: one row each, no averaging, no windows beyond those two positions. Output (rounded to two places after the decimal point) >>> 0.48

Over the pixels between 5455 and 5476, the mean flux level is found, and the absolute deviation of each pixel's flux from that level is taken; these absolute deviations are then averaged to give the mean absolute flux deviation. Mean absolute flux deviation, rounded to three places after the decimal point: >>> 0.261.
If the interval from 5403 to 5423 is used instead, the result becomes 0.208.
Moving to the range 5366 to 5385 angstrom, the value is 0.132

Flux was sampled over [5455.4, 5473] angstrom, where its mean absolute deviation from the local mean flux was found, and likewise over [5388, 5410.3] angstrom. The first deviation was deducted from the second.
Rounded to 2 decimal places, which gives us -0.13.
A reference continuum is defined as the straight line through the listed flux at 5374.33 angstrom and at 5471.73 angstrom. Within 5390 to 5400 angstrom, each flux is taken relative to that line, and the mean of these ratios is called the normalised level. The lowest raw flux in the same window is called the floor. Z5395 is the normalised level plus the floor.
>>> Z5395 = 3.62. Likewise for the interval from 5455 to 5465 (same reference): 3.43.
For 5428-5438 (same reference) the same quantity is 3.37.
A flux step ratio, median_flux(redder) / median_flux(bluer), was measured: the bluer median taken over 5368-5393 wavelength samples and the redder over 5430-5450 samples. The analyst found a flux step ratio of 0.994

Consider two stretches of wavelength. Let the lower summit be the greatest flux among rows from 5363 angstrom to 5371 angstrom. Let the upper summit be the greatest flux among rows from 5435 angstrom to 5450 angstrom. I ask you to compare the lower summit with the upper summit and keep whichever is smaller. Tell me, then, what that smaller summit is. 2.97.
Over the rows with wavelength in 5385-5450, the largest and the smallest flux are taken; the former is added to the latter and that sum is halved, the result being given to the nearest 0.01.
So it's 2.72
